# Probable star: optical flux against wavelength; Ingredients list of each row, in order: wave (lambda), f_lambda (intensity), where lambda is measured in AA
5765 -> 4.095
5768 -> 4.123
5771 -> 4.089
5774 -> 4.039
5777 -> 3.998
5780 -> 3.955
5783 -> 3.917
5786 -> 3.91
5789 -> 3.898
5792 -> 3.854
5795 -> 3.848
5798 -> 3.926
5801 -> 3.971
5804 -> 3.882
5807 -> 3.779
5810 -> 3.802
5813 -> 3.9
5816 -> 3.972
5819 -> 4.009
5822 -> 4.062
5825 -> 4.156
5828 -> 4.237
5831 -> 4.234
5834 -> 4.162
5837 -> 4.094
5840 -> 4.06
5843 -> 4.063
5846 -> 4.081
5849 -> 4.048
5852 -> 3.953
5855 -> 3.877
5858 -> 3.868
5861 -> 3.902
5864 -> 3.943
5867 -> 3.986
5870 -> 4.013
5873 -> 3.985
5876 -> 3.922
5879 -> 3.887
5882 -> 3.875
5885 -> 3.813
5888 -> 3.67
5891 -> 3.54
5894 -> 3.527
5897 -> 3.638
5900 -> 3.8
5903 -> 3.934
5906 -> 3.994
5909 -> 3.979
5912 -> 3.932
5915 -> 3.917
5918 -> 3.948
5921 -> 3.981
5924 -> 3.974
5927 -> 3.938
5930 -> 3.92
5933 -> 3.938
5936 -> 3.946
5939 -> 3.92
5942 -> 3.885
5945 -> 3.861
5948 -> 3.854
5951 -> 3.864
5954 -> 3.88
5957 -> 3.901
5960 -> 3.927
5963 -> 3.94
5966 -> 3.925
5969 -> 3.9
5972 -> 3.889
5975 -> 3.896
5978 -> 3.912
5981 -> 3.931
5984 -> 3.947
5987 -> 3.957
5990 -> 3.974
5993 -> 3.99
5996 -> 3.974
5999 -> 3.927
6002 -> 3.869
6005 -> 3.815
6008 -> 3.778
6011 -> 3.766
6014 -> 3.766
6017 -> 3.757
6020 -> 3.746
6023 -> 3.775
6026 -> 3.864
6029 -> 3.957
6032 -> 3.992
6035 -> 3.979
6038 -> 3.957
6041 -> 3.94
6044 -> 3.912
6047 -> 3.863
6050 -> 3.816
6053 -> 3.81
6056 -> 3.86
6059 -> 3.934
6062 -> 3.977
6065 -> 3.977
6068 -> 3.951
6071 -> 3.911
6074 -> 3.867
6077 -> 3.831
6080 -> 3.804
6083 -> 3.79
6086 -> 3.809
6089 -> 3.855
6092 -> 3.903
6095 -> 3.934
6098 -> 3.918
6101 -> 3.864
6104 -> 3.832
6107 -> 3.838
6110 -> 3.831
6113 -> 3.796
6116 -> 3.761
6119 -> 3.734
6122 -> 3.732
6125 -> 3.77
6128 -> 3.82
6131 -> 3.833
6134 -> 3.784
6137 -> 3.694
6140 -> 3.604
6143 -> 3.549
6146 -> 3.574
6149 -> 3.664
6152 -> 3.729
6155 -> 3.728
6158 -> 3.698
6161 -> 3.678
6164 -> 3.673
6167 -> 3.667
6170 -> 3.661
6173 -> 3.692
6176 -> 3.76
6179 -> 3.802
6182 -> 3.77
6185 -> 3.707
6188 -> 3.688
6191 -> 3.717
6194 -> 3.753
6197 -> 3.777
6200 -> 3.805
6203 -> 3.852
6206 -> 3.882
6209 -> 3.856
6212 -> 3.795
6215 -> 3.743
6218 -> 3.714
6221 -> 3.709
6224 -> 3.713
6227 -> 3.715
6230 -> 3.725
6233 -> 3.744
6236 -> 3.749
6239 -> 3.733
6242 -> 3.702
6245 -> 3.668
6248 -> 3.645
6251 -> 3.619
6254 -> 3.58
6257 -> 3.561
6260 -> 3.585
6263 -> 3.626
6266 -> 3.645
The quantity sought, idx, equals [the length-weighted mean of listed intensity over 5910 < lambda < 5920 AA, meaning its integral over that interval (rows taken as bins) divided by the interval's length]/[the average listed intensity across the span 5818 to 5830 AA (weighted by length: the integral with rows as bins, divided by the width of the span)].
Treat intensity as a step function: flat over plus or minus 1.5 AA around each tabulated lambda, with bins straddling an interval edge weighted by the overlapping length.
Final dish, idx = 0.95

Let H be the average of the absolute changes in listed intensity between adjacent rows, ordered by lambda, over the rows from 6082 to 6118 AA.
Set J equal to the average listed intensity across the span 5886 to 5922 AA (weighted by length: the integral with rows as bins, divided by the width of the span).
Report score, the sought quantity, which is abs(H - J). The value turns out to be 3.79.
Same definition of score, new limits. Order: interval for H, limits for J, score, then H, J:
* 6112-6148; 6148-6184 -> 3.67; 0.043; 3.71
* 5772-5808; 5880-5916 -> 3.76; 0.046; 3.80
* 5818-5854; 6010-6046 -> 3.82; 0.050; 3.87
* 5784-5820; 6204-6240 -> 3.70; 0.055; 3.76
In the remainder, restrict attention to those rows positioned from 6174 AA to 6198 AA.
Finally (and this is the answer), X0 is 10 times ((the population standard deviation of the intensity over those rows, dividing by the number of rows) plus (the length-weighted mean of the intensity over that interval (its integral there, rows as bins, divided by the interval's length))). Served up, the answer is 37.8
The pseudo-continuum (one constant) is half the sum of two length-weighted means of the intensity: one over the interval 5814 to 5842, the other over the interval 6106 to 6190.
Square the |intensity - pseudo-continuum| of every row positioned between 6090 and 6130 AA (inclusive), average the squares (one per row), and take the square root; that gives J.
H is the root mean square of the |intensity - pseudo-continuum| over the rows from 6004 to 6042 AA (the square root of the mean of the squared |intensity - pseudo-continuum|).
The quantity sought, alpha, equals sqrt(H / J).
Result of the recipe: 1.01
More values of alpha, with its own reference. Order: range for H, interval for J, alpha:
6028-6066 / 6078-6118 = 0.84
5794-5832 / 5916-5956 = 1.97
